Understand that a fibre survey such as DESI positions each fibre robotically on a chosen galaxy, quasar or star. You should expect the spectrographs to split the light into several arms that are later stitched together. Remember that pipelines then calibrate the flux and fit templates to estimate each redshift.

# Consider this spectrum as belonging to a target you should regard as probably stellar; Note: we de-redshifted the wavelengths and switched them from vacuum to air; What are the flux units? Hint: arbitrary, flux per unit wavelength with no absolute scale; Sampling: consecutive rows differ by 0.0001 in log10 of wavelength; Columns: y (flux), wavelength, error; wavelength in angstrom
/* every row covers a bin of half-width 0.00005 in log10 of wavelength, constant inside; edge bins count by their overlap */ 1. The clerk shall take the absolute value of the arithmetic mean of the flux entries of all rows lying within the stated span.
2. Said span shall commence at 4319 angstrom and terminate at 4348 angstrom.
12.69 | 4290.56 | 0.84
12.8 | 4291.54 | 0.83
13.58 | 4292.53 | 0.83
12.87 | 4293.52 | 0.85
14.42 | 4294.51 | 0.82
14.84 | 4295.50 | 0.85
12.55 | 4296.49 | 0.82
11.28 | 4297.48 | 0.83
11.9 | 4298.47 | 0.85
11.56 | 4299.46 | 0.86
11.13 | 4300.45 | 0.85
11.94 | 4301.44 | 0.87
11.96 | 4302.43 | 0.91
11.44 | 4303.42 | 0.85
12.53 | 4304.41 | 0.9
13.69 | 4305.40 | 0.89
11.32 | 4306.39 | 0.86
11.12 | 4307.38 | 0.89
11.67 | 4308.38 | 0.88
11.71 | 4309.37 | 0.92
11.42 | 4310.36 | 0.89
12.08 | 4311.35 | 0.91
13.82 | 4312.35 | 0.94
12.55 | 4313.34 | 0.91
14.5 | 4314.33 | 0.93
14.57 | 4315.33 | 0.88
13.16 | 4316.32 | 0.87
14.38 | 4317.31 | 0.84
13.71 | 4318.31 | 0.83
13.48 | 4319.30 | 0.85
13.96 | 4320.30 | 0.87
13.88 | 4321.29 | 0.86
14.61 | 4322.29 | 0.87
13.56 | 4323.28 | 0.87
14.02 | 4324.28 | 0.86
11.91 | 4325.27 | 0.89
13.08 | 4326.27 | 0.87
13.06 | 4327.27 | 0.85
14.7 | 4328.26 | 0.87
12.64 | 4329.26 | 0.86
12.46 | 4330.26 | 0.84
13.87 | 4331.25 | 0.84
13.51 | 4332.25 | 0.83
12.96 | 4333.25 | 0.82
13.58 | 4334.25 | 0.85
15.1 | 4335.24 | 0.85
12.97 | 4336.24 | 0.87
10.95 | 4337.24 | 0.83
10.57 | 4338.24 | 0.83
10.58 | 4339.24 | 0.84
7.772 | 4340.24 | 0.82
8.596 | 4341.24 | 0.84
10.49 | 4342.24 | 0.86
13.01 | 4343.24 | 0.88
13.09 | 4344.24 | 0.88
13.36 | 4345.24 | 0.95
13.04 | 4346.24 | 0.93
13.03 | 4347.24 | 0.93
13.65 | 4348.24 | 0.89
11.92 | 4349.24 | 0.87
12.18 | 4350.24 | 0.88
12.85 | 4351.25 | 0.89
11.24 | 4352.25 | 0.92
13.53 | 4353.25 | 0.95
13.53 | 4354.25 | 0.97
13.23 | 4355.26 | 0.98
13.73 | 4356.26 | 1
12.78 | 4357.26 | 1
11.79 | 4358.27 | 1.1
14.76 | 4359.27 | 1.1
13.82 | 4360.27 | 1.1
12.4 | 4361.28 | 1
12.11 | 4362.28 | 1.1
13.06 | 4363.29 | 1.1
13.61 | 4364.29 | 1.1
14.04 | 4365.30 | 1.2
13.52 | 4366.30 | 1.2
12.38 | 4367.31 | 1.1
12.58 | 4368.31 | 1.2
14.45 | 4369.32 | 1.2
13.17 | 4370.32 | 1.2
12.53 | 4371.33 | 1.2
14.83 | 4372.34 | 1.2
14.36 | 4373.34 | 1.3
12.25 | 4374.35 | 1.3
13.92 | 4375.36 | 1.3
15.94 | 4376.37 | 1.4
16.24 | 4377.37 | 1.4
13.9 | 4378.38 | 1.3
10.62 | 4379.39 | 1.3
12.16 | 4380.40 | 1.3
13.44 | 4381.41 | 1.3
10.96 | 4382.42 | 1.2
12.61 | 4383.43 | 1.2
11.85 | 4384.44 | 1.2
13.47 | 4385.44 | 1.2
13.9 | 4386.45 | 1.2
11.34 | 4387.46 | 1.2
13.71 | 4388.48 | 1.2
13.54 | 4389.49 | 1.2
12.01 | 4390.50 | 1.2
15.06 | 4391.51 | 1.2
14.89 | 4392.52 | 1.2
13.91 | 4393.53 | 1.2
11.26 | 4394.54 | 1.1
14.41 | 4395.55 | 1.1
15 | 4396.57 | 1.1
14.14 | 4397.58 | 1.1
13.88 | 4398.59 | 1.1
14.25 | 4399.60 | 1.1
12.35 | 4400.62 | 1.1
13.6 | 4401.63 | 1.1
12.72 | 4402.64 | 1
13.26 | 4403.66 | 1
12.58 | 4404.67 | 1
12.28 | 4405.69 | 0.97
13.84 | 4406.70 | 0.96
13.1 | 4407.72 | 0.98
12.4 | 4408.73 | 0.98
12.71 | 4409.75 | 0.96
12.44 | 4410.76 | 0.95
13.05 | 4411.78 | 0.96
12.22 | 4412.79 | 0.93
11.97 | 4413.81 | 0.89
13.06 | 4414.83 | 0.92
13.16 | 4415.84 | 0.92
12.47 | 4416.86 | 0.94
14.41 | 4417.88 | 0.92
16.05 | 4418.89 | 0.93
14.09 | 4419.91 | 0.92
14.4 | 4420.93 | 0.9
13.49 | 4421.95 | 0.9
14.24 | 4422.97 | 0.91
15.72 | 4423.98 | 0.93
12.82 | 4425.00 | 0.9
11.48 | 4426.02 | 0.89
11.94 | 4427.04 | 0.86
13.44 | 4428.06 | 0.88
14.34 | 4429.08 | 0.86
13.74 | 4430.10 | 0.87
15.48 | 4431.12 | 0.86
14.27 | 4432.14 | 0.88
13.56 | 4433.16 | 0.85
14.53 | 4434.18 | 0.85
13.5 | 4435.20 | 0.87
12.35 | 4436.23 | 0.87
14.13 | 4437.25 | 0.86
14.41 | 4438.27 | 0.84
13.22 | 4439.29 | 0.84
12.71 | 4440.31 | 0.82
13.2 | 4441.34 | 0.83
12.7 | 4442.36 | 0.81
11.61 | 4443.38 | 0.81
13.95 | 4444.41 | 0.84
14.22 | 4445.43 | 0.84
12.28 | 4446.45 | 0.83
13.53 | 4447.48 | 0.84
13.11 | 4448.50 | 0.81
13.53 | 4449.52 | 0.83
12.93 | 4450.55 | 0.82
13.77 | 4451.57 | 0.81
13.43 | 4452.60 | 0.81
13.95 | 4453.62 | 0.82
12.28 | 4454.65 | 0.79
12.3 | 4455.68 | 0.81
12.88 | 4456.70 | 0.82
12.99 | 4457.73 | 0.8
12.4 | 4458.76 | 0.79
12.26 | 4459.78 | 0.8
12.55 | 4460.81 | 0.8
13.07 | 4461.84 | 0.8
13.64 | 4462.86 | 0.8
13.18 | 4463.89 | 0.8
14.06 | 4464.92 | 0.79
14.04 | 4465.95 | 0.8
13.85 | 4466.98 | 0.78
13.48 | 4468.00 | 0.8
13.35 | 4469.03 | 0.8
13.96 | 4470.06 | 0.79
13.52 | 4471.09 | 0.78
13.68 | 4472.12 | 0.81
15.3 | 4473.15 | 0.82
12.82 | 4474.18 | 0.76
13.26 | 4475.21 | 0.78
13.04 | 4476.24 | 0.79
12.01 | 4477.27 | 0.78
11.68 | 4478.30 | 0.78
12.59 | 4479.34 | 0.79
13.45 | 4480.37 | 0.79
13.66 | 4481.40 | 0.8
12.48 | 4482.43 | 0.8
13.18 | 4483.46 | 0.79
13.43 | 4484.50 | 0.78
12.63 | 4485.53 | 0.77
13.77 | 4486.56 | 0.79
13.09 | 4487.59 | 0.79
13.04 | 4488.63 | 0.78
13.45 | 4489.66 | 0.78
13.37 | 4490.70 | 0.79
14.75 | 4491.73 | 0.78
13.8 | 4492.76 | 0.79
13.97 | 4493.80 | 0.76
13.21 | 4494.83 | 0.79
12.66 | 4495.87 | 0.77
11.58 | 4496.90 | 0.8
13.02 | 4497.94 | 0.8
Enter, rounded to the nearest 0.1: 12.7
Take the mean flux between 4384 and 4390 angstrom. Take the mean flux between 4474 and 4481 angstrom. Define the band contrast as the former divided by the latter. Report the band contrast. 1.022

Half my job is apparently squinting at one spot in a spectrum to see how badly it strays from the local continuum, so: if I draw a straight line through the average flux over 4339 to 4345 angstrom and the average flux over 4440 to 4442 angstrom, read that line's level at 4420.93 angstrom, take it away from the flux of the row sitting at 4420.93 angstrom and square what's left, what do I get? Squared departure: 3.7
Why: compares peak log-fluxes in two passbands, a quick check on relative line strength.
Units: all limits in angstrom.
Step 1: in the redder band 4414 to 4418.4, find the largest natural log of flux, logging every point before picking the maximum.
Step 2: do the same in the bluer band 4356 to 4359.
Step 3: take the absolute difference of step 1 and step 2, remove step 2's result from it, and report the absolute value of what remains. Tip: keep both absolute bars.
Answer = 2.57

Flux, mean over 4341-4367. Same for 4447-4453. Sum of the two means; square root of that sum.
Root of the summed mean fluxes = 5.12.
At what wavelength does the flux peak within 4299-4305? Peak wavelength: 4304.41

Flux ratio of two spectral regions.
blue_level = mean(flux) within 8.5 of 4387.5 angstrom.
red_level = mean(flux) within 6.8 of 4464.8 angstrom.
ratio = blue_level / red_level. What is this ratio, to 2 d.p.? 0.97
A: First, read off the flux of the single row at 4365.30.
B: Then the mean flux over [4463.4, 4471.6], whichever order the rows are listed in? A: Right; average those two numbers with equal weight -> 13.9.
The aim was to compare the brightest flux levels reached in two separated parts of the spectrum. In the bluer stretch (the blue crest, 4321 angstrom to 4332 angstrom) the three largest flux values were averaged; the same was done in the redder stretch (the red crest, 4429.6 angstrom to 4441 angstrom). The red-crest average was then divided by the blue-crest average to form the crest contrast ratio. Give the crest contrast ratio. 1.03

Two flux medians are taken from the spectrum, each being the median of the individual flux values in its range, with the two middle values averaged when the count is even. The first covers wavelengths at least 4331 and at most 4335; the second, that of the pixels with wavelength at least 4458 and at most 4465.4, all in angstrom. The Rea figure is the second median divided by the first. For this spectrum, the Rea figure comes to 0.96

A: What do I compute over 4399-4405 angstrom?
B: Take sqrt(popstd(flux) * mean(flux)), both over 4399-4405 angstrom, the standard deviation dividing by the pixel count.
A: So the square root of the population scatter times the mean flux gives 2.9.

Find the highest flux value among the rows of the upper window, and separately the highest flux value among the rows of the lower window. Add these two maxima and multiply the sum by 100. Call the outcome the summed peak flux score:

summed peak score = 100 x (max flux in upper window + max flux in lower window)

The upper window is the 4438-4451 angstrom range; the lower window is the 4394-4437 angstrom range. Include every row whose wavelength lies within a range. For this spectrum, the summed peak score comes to 3046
